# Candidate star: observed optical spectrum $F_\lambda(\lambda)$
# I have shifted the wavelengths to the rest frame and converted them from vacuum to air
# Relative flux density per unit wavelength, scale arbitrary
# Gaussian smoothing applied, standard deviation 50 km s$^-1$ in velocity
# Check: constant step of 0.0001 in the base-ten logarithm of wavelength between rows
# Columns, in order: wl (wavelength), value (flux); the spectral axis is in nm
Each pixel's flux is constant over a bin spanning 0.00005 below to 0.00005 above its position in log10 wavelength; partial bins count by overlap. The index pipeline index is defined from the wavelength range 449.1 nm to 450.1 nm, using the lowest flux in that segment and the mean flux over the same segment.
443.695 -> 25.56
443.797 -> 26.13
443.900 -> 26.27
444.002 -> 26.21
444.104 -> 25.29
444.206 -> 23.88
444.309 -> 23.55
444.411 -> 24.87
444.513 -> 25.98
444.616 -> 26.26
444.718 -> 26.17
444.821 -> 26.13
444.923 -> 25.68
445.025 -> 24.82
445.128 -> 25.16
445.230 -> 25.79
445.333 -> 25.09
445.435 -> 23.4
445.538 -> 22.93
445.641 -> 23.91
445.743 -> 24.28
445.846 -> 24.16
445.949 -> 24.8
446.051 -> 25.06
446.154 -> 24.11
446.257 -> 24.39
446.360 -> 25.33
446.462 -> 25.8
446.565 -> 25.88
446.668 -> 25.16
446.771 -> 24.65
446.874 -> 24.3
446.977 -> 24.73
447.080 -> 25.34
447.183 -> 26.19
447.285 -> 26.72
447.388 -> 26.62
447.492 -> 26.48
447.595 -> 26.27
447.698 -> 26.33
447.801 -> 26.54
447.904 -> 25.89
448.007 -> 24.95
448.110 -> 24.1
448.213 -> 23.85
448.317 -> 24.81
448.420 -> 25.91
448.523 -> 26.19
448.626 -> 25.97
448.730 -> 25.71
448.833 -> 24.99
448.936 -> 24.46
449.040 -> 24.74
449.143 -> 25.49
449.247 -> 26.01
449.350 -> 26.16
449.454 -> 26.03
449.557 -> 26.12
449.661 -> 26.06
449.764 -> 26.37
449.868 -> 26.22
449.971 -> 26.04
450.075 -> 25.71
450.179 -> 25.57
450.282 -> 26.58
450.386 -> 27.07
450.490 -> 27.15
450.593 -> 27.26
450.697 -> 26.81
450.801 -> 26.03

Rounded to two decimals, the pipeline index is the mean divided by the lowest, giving 1.02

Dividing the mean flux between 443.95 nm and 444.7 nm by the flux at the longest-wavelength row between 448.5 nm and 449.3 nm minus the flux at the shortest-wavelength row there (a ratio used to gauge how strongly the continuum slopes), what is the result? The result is -140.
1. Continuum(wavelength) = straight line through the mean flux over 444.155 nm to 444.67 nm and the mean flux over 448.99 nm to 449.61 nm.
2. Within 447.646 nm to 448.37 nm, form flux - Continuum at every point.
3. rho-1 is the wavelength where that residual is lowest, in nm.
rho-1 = 448.213 nm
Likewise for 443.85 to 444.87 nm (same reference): 444.309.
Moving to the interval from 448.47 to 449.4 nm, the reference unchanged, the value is 448.936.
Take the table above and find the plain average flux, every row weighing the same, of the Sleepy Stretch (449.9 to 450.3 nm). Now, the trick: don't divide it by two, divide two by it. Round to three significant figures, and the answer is 0.0770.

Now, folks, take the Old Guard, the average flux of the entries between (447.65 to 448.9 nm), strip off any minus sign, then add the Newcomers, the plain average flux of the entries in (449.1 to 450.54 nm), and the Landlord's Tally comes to 51.6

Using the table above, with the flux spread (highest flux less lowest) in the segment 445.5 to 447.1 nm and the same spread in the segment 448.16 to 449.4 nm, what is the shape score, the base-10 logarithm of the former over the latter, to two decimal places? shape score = 0.10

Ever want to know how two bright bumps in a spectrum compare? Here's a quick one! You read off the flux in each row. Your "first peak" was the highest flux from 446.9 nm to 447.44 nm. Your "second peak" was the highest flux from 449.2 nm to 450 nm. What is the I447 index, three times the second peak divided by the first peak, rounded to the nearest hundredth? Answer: 2.96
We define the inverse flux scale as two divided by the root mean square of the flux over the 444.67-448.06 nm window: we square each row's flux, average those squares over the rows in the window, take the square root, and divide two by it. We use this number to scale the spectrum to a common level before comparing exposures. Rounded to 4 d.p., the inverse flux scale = 0.0792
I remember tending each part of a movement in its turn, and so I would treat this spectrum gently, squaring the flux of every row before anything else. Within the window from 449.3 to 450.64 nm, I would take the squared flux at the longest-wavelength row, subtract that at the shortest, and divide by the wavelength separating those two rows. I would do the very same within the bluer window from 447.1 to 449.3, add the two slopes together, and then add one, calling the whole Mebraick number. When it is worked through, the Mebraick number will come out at 44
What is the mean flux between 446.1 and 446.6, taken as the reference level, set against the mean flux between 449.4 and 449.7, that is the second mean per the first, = 1.04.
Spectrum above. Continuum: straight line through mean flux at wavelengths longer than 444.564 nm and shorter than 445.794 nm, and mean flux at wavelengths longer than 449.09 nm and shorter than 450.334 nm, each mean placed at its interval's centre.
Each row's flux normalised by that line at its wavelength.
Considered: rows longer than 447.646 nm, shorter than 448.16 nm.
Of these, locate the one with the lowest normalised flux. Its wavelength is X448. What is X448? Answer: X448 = 448.110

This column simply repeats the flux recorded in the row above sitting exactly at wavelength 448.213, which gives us 23.85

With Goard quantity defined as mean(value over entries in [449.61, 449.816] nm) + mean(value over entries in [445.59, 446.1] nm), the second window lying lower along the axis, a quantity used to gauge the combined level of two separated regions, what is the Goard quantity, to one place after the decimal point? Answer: 50.7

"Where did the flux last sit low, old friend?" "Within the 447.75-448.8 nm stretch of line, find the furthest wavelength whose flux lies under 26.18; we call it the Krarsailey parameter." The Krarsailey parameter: 448.730 nm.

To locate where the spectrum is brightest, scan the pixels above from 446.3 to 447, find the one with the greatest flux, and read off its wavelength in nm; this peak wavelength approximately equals 446.565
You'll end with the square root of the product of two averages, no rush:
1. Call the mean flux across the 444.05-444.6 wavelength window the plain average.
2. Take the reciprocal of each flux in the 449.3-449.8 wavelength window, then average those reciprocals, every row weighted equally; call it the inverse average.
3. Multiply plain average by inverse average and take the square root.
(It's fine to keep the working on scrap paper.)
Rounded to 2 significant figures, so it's 0.97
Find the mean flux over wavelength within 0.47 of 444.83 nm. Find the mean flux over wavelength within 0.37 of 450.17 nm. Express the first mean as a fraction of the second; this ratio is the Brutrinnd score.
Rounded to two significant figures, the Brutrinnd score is 0.97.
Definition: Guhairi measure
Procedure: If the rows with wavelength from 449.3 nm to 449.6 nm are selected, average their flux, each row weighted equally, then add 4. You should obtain 30.1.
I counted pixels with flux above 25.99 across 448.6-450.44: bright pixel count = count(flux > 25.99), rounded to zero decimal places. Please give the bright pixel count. 10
